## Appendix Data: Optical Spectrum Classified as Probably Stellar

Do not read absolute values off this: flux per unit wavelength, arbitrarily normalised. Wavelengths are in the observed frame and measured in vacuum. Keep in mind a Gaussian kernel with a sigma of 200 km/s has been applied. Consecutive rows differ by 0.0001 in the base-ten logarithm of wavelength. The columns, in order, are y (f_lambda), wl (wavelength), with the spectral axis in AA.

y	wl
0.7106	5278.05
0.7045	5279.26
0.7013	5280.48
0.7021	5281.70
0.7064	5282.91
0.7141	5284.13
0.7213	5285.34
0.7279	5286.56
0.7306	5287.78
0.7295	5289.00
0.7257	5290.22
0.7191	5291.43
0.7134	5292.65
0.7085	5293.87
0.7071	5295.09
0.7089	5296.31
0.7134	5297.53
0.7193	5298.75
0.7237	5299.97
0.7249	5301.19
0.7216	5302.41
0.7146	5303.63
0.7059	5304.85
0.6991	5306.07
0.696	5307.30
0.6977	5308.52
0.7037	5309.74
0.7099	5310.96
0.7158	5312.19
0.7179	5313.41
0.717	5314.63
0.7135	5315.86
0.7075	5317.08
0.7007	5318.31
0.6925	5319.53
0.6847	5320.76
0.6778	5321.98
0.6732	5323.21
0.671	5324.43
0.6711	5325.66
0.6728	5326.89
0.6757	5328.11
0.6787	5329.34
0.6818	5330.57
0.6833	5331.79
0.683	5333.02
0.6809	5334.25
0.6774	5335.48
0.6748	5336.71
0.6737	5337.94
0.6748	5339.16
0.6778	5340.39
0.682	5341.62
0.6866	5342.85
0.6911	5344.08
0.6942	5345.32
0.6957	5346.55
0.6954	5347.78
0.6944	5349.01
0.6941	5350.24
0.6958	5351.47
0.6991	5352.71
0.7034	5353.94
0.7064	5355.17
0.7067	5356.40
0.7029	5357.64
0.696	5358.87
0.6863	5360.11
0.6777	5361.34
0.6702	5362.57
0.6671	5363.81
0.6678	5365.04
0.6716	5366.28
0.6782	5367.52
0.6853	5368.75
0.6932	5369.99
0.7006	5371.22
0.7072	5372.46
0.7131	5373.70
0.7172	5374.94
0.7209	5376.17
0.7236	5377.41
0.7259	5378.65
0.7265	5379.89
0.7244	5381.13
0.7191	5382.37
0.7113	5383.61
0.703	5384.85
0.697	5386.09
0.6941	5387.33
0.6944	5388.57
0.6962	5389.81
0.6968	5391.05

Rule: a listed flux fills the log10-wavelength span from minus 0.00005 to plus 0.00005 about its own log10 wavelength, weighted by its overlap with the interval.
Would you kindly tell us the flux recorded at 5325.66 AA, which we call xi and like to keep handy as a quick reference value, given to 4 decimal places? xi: 0.6711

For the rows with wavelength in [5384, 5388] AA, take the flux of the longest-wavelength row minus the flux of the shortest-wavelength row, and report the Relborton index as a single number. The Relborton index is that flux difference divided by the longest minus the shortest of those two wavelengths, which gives -0.0036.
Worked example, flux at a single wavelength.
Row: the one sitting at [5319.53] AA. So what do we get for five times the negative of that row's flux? -3.46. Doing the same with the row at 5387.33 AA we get -3.47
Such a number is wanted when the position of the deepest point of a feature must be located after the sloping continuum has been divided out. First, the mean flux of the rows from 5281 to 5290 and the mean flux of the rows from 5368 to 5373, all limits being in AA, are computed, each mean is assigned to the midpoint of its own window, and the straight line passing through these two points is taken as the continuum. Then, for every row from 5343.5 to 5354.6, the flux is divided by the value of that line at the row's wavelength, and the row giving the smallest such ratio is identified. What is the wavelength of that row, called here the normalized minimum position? 5344.08 AA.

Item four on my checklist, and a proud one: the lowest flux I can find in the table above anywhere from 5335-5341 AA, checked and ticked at 0.6737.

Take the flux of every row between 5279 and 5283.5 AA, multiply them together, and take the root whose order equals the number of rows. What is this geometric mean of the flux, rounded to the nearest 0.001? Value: 0.704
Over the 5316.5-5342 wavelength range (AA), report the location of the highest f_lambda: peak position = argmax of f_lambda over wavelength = 5317.08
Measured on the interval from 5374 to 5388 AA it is 5379.89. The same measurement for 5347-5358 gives 5356.40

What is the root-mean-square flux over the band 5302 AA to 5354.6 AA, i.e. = 0.692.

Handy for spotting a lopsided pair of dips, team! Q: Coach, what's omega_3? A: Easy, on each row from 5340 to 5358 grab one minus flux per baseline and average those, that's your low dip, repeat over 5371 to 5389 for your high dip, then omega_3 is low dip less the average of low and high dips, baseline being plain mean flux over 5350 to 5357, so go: 0.012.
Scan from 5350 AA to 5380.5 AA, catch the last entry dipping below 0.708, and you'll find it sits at 5372.46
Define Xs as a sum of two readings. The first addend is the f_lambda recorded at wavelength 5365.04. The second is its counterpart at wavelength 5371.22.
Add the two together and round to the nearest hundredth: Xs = 1.37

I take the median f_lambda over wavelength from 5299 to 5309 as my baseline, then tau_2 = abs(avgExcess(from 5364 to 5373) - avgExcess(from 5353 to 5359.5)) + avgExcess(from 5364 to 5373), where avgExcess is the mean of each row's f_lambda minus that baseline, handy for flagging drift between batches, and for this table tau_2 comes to -0.007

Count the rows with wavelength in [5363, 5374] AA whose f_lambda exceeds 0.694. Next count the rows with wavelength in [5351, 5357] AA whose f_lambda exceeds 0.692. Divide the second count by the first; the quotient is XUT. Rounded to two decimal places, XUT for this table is 1.67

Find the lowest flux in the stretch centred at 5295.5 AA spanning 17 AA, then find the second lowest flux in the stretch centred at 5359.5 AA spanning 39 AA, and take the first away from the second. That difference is -0.039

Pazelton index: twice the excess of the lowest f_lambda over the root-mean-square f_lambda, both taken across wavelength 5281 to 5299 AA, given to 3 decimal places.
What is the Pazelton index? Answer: -0.029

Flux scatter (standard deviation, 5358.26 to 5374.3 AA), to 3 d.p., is 0.015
